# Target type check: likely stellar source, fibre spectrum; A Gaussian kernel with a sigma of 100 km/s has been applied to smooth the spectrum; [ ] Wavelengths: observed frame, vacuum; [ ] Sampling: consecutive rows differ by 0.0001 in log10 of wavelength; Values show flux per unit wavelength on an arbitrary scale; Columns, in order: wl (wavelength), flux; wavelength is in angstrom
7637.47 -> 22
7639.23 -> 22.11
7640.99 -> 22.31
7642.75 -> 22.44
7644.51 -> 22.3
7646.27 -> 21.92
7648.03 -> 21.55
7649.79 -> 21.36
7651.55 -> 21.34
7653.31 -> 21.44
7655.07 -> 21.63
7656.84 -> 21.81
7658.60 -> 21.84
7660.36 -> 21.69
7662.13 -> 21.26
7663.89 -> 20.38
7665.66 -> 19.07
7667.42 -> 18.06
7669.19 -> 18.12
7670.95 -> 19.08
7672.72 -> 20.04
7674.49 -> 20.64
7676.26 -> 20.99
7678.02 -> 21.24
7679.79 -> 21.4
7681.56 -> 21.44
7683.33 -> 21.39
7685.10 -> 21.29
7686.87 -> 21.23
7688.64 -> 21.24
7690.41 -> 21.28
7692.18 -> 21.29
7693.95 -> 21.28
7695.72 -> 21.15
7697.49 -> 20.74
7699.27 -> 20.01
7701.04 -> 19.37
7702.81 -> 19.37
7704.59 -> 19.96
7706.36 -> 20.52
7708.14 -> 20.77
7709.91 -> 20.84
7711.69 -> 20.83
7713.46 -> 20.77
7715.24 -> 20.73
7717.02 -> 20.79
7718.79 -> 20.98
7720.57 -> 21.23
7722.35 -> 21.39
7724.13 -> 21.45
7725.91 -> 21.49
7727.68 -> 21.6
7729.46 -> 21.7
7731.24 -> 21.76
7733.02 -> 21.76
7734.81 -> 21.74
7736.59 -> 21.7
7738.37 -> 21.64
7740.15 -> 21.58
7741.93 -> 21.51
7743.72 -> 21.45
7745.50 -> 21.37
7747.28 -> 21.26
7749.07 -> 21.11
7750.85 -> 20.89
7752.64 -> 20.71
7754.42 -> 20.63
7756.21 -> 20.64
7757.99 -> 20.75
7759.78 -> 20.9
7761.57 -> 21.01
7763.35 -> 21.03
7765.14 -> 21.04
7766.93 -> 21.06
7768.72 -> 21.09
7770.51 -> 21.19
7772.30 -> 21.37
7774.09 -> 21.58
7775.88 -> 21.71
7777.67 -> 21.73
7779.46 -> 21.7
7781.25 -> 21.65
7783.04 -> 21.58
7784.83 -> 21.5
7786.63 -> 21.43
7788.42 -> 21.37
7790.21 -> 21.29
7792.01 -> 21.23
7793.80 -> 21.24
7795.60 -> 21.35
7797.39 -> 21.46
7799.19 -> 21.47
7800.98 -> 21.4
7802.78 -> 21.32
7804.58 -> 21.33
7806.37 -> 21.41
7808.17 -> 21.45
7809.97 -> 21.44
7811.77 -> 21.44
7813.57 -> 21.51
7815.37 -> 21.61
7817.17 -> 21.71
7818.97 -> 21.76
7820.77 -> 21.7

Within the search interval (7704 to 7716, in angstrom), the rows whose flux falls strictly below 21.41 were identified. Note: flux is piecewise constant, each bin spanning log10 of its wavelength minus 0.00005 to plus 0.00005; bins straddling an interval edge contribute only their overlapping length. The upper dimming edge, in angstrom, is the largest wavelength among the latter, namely 7715.24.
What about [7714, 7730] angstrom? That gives 7722.35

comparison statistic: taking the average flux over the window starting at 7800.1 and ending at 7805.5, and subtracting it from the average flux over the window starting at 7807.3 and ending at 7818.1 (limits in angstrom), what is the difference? 0.2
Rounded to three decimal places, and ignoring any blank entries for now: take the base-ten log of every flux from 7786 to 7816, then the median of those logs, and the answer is 1.331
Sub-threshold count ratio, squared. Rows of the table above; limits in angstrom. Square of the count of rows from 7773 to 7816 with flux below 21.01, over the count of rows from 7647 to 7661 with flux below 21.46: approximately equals 0.0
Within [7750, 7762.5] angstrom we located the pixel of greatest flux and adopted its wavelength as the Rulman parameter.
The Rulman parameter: 7761.57 angstrom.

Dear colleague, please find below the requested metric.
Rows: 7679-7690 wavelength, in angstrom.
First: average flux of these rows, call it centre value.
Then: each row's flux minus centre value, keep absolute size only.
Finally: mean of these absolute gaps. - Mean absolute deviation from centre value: 0.08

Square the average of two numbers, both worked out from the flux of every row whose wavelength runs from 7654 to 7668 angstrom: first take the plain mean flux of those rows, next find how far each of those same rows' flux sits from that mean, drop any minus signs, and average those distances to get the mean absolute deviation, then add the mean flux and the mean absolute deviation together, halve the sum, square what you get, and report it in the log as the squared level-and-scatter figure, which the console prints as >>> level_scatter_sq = 120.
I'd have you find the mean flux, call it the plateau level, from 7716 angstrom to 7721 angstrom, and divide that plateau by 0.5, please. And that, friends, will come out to 42.0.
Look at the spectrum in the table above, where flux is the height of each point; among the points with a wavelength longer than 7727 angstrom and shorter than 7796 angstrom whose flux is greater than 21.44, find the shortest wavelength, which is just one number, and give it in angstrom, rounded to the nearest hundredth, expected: 7727.68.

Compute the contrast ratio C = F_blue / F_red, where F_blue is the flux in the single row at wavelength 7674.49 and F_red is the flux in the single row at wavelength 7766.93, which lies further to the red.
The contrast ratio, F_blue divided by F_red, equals 0.98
